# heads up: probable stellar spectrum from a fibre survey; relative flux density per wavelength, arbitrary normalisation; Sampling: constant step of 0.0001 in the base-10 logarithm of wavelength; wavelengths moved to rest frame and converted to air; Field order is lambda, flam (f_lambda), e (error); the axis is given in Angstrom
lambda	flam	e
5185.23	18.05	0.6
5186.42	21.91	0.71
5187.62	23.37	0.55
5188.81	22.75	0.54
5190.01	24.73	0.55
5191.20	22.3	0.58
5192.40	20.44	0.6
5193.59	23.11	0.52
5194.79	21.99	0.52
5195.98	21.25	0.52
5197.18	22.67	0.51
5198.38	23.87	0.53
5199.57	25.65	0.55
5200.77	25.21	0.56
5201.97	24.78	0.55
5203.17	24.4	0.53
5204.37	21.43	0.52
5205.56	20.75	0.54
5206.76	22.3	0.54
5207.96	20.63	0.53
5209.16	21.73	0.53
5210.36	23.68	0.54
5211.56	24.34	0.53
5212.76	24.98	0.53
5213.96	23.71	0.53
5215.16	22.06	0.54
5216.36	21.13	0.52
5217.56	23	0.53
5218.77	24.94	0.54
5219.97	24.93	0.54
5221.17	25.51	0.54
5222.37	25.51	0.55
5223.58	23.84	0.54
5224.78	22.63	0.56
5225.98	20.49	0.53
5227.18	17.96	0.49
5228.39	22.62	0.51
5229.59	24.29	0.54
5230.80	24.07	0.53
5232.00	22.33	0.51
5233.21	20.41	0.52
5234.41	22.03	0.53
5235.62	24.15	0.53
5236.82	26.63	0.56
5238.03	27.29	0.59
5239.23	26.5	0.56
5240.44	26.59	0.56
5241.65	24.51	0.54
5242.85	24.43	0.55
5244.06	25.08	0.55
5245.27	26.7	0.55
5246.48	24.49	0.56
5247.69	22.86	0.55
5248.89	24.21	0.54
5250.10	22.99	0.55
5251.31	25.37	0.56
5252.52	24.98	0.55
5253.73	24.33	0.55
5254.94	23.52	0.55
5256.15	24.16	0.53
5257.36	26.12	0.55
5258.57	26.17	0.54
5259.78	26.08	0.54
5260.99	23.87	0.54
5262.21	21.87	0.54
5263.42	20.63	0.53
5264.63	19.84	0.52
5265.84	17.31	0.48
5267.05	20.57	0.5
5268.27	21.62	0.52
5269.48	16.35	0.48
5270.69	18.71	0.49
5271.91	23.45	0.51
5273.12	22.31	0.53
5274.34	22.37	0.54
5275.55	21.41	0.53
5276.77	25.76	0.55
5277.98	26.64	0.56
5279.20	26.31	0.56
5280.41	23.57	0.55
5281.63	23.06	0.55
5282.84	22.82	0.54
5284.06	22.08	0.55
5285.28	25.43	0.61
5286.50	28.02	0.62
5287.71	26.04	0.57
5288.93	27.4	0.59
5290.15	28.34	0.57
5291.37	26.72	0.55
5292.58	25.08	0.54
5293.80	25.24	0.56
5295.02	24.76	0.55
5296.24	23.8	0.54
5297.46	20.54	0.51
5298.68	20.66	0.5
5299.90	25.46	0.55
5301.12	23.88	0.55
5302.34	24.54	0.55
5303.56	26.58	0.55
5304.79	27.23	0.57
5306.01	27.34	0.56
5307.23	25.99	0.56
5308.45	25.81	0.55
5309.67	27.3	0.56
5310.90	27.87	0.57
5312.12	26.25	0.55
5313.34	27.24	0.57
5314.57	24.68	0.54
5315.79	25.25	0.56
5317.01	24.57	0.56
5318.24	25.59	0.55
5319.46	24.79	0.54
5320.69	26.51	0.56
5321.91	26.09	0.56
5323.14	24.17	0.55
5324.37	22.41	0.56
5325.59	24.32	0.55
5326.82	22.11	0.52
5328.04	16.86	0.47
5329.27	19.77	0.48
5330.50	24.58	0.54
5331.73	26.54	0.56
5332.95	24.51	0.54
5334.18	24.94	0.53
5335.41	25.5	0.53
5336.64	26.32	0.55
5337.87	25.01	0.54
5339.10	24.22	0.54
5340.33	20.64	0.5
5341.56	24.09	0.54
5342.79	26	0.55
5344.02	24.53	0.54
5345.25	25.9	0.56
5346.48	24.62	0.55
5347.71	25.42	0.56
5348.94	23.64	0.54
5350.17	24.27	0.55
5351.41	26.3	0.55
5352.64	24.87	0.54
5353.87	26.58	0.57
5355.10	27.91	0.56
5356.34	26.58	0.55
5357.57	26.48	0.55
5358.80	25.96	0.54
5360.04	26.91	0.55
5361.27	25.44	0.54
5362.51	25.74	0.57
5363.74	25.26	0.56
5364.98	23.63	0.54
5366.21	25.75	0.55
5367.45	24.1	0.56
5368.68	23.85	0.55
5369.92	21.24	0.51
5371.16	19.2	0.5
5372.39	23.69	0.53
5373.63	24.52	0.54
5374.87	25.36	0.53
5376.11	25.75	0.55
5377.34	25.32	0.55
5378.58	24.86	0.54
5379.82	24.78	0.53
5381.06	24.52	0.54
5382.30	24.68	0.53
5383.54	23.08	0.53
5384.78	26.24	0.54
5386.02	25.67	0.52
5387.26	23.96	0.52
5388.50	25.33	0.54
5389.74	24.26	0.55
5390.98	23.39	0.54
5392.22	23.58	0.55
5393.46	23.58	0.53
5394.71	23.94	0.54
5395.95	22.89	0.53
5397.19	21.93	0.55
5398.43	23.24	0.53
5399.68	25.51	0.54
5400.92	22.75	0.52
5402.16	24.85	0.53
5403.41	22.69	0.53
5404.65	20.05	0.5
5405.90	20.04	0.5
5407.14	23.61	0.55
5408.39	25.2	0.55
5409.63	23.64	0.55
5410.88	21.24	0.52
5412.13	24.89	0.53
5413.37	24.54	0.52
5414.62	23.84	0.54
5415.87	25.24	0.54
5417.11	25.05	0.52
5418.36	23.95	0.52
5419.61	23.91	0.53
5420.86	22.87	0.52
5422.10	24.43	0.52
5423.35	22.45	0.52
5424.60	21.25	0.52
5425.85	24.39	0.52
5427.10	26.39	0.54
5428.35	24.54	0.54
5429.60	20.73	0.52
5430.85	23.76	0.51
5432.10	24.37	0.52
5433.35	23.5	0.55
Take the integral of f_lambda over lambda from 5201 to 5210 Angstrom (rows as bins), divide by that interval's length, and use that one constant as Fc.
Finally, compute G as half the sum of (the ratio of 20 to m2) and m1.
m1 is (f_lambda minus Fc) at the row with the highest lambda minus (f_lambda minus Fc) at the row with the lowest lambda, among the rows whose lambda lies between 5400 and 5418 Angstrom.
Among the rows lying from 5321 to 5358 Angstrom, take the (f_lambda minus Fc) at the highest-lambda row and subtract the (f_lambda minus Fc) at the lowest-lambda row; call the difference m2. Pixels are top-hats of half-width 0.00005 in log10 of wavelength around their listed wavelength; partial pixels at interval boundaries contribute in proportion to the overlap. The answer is 27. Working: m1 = 2.3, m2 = 0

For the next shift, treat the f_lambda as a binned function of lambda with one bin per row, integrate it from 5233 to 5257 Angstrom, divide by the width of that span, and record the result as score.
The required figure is 24.7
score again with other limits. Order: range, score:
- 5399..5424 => 23.5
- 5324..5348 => 23.9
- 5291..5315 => 25.3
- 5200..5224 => 23.4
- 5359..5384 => 24.4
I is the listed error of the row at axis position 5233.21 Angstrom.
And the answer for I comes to 0.520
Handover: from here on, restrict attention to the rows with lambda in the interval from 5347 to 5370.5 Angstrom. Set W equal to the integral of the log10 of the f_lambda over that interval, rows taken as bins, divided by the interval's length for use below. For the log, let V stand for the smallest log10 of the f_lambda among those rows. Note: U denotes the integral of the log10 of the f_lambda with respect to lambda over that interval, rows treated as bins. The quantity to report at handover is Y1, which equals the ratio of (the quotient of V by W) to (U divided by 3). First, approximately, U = 32.9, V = 1.327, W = 1.40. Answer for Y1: 0.0862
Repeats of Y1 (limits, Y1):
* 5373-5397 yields 0.0882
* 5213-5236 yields 0.0886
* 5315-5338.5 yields 0.0821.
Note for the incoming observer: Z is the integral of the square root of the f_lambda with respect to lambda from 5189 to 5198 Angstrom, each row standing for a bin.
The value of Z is 42.6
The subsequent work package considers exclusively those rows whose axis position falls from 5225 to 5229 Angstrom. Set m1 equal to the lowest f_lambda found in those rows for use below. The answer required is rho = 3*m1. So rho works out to 54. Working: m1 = 17.96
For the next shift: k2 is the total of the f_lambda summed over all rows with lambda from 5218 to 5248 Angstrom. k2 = 601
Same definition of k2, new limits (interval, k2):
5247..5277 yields 567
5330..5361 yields 632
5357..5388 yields 616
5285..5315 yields 642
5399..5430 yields 588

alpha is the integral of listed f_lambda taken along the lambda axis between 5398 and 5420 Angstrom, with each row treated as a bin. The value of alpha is 518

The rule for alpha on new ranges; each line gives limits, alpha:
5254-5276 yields 485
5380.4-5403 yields 544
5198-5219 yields 488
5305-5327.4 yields 571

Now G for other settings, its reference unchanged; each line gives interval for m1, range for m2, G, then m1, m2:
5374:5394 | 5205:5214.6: 2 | -1.8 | 3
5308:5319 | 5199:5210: -3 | -0.2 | -4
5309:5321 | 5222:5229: -4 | -0.8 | -3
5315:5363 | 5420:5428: 3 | 0.5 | 4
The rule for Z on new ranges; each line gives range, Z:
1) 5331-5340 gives 45.1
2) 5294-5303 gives 43.6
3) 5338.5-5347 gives 41.9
